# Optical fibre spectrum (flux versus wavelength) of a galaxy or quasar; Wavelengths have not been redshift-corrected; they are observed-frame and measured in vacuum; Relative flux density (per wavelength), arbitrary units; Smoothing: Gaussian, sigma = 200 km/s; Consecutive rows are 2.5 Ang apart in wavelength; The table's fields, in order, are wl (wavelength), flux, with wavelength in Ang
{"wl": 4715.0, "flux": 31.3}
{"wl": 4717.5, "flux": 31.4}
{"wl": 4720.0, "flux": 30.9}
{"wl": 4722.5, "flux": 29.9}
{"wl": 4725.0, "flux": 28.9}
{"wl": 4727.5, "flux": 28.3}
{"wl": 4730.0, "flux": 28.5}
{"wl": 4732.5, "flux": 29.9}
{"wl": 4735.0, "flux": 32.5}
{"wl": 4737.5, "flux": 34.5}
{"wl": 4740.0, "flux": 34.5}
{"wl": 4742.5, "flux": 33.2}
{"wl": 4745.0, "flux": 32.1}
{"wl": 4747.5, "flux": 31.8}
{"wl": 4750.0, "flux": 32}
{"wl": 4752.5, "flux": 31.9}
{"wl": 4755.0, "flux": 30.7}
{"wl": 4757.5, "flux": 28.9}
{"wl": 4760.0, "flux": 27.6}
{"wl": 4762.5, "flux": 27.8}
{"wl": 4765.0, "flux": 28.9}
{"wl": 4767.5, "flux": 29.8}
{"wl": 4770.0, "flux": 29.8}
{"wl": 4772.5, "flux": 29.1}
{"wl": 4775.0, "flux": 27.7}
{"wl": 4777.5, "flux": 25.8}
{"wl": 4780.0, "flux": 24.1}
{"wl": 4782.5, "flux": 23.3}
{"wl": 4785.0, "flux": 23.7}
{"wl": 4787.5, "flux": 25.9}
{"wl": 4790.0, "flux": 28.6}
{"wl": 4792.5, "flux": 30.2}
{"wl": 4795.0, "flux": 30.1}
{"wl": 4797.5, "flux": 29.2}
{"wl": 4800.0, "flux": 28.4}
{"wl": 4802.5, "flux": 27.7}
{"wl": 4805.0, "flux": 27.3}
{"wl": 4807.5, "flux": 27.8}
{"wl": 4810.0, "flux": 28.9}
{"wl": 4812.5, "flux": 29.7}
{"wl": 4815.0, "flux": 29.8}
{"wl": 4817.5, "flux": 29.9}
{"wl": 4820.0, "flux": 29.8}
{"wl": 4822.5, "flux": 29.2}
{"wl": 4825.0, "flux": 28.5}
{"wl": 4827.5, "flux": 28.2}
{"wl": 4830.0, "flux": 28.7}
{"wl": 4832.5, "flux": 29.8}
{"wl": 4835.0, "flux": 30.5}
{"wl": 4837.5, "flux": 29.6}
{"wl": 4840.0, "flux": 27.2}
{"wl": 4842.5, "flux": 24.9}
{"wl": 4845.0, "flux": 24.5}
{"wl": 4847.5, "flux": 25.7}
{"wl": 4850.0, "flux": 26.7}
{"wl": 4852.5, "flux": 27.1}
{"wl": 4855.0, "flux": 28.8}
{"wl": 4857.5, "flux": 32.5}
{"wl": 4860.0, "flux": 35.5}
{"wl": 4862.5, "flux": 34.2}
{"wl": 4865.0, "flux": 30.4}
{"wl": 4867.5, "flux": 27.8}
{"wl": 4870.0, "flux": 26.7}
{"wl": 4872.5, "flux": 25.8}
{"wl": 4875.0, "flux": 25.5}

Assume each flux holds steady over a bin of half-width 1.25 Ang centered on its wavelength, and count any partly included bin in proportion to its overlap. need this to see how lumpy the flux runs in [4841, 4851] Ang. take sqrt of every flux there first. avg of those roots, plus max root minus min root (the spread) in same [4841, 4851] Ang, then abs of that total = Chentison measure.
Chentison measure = 5.26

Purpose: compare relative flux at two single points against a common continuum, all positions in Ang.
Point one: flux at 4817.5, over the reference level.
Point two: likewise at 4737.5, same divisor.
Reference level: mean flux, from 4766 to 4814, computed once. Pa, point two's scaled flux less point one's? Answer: 0.17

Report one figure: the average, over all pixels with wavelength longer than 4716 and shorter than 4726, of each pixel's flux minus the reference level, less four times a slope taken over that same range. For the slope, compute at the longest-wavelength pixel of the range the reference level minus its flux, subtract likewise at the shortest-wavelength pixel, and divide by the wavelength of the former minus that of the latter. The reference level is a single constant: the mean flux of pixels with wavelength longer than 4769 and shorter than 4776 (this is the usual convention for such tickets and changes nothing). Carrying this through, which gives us 0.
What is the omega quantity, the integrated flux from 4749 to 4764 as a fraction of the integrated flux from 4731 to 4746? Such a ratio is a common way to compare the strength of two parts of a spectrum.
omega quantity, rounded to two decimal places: 0.91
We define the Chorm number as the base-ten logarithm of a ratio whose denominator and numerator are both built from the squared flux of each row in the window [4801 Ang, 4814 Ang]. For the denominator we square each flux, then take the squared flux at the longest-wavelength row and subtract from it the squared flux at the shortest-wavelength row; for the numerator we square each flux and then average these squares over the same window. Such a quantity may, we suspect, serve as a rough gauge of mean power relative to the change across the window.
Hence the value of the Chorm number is 0.8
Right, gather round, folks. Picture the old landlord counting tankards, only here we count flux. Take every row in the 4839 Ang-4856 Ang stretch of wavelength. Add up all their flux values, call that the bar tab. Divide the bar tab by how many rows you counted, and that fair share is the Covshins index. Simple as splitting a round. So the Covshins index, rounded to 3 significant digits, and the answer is 26.4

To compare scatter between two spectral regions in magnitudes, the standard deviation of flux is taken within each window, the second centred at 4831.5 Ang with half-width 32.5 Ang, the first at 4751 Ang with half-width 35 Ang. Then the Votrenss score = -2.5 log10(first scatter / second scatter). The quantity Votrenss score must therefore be -0.2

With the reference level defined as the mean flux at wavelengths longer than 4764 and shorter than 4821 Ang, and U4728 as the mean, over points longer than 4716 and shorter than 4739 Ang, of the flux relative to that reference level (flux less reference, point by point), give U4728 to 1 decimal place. 2.5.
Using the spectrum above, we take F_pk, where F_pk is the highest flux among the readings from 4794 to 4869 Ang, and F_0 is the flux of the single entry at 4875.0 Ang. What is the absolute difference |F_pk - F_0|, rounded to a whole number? 10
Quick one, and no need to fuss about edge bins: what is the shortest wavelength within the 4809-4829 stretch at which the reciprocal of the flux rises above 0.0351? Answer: 4827.5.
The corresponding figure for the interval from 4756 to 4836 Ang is 4760.0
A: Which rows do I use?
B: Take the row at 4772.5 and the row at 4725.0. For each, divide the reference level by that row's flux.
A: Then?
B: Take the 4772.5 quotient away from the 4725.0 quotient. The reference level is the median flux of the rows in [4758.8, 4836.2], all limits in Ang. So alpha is 0.01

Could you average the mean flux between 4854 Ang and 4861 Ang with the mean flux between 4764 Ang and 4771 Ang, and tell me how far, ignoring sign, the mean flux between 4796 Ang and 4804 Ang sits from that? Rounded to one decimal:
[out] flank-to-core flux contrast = 2.4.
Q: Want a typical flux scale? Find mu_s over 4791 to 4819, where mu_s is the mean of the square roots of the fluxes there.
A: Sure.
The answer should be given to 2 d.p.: 5.38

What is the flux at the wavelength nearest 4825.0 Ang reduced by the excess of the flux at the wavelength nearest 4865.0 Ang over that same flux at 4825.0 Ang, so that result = 27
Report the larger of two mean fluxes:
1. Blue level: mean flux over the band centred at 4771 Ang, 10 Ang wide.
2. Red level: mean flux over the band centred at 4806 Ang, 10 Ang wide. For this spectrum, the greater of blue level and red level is 29.1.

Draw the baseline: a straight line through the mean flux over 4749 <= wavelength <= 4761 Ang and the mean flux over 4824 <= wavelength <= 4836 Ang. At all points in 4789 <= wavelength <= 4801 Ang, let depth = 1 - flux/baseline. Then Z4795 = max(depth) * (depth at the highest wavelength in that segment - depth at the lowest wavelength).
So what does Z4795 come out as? 0.000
